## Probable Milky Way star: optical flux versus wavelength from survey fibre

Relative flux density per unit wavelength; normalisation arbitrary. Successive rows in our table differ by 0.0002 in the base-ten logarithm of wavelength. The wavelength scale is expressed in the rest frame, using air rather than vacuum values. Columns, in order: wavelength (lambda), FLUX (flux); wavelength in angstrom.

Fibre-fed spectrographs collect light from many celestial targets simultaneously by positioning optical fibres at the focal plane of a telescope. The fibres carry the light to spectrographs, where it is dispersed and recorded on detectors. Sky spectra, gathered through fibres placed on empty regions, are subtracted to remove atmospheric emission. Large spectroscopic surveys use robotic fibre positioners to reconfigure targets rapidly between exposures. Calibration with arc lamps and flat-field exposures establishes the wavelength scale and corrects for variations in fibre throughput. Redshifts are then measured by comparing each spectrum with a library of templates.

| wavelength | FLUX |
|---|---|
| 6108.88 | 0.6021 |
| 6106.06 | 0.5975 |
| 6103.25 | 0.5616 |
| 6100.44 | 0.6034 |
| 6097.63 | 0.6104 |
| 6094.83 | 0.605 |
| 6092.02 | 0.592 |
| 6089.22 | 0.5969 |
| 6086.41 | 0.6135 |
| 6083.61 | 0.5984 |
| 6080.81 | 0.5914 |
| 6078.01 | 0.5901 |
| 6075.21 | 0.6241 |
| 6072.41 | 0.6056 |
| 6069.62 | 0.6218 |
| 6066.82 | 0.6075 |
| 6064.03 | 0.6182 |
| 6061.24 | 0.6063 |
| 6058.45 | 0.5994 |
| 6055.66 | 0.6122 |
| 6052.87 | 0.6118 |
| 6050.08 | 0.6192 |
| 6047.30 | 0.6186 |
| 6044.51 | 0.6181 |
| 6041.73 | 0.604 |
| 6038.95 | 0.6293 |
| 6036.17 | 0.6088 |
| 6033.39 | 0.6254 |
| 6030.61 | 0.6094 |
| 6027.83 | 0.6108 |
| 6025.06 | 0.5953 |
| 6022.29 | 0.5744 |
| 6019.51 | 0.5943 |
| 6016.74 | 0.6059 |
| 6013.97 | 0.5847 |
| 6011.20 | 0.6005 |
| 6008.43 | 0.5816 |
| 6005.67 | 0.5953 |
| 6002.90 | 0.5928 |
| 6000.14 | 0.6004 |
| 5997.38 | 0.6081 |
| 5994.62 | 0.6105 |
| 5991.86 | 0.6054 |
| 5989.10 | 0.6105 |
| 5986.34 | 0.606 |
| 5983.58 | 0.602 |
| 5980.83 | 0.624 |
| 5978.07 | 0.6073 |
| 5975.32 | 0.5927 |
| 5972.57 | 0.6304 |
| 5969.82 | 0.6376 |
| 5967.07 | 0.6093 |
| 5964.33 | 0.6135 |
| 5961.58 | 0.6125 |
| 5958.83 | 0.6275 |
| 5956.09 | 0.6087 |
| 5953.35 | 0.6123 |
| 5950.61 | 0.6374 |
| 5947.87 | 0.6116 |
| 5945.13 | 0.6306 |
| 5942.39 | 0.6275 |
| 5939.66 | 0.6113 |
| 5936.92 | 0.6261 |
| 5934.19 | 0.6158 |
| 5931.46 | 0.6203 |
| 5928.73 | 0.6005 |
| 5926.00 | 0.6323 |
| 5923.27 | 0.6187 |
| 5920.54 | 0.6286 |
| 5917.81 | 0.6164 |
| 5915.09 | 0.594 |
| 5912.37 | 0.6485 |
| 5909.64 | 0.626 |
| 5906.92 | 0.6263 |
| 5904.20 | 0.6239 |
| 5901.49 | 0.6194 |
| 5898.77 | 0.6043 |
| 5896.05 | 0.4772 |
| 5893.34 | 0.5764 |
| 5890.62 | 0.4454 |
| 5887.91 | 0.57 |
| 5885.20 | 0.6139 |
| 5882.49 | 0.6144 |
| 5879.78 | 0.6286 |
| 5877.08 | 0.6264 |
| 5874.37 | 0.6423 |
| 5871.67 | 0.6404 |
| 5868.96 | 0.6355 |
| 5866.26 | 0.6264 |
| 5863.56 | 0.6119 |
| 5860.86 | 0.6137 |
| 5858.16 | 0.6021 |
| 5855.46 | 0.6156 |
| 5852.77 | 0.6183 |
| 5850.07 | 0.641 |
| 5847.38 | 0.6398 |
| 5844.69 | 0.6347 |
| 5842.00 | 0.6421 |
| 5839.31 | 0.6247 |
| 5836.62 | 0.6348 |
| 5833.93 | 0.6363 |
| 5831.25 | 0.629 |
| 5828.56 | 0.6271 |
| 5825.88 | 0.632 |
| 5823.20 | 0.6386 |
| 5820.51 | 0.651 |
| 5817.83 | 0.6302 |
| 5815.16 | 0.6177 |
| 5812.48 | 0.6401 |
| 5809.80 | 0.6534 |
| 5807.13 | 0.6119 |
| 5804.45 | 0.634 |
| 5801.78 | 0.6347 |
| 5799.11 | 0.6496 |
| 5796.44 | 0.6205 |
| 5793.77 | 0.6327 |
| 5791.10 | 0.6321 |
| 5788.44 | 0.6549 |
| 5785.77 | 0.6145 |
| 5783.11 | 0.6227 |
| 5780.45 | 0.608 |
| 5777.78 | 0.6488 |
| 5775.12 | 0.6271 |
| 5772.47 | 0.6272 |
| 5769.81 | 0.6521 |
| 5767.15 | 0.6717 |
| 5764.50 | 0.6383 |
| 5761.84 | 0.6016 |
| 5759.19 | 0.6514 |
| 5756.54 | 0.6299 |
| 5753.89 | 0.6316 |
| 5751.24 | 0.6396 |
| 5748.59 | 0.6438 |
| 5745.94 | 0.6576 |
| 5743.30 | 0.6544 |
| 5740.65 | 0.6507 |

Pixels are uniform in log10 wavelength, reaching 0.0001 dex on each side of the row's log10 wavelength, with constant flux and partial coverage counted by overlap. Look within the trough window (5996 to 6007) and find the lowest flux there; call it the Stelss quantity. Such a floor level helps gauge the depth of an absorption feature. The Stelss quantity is 0.5928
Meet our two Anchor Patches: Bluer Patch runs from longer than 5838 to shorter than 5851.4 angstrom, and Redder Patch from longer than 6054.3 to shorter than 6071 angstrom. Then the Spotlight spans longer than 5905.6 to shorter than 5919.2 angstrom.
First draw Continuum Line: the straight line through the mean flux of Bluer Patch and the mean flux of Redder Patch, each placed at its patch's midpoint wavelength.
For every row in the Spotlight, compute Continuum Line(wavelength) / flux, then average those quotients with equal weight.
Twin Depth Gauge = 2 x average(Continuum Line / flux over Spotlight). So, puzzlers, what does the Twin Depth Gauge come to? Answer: 2.02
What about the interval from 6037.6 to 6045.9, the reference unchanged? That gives 1.99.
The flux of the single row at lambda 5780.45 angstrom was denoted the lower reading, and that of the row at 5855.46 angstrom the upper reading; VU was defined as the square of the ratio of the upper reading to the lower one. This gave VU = 1.03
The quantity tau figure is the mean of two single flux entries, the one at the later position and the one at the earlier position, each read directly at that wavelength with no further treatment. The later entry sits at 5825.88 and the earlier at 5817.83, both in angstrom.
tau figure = 0.631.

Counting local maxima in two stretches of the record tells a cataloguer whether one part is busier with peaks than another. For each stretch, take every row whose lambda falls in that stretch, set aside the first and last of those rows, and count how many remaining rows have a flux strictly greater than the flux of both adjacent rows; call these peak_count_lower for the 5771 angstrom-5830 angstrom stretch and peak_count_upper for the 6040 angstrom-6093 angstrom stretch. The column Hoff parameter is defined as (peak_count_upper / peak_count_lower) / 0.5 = 1.7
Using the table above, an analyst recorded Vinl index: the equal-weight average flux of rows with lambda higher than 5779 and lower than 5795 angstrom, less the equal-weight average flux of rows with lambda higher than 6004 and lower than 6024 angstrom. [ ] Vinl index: 0.037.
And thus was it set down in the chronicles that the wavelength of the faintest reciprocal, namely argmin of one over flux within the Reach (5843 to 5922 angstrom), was 5912.37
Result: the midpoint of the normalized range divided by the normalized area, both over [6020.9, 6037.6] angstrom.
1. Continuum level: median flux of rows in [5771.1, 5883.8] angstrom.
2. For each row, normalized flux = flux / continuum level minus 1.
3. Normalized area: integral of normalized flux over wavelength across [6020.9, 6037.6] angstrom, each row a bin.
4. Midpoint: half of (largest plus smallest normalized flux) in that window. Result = 0.069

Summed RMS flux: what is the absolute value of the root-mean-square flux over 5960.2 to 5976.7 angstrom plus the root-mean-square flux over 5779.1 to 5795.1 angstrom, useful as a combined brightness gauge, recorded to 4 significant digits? 1.244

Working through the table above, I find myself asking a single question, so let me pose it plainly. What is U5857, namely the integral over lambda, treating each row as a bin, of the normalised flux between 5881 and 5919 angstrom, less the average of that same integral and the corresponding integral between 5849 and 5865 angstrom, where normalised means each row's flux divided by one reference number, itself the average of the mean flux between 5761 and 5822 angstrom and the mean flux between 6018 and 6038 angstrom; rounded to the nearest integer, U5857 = 10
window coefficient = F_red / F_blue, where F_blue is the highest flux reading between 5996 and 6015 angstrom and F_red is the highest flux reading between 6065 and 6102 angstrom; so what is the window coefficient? 1.03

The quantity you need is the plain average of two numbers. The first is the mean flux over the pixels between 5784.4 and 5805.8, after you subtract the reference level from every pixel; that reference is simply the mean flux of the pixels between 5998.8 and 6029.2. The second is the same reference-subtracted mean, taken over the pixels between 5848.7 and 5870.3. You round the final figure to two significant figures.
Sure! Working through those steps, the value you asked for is 0.033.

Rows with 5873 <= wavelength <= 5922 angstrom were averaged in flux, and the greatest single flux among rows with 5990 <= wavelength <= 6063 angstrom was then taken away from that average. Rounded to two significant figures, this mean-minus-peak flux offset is -0.030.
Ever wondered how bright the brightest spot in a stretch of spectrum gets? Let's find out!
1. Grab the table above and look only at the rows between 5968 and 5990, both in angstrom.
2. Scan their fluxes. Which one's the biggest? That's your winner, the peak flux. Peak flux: 0.6376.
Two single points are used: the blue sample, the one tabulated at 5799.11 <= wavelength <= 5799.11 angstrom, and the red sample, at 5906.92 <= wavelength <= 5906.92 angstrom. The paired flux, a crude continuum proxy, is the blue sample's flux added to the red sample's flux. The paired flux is 1.28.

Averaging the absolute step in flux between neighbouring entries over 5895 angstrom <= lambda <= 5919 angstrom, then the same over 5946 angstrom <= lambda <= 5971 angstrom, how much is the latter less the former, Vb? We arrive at -0.016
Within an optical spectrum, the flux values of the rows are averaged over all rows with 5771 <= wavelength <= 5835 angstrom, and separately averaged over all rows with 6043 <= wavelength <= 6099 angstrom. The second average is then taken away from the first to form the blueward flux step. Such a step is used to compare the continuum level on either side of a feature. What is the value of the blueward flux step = 0.024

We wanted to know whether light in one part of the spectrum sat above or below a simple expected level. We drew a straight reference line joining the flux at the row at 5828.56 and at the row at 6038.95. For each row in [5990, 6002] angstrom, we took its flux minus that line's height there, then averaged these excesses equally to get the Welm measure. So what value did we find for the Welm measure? -0.023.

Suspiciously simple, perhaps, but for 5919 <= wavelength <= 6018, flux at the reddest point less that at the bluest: -0.023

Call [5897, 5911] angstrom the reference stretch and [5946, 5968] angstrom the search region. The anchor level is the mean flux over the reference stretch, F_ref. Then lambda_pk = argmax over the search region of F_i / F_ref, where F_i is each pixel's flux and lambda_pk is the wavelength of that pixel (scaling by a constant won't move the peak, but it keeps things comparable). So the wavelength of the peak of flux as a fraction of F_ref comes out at 5950.61 angstrom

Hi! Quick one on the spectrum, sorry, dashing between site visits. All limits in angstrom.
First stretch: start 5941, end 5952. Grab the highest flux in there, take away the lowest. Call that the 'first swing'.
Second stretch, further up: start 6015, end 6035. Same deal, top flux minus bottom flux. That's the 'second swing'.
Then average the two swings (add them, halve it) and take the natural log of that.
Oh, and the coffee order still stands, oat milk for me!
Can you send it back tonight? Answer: -3.26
